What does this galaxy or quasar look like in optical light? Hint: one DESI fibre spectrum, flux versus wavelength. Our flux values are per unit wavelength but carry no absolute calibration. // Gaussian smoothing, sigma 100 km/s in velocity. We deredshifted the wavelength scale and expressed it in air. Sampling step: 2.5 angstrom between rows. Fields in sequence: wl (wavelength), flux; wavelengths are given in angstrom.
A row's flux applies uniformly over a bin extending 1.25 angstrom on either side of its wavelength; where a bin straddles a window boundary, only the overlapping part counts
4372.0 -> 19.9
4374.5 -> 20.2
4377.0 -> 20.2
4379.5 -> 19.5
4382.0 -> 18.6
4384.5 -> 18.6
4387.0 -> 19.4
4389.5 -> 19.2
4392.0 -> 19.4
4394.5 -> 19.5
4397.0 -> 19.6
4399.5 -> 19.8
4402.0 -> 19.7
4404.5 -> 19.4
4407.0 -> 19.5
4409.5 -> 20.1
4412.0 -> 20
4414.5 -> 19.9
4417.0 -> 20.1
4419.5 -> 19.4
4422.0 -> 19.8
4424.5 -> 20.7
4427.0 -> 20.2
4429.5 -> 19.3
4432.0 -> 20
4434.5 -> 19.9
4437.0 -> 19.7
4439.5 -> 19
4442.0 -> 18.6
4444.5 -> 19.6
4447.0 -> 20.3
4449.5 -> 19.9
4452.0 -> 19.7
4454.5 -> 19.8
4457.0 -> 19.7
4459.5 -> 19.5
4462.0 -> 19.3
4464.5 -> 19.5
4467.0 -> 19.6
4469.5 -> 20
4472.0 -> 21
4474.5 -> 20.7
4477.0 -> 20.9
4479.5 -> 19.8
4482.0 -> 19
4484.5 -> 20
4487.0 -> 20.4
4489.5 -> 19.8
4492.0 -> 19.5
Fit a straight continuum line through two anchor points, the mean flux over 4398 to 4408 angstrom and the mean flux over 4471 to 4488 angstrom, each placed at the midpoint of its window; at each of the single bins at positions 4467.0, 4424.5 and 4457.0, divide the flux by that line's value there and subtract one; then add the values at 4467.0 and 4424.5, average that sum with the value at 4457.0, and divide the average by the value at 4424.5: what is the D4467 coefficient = 0.0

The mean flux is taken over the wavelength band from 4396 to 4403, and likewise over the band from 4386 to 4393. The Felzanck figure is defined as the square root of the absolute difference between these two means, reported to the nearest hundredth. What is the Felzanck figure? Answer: 0.61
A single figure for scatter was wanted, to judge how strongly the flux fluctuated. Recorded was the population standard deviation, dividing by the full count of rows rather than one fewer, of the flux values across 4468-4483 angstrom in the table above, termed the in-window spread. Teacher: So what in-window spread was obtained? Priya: 0.71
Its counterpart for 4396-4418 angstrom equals 0.24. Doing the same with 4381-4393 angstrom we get 0.37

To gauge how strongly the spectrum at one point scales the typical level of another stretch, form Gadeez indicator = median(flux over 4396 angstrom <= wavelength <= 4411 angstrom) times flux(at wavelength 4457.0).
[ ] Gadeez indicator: 387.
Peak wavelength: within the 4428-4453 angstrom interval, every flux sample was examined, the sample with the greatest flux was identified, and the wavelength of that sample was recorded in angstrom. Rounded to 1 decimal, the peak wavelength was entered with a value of 4447.0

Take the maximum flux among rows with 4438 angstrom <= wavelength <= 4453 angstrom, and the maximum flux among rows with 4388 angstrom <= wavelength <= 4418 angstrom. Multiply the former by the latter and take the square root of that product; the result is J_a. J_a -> 20.2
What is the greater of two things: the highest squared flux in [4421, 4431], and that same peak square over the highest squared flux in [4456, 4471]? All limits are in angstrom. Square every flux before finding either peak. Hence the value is 428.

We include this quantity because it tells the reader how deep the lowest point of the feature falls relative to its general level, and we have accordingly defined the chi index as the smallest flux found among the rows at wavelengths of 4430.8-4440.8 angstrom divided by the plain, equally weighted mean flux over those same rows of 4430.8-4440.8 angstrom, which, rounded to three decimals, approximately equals 0.967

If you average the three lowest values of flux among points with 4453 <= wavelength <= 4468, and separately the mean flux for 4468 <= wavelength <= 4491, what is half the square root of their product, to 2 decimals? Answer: 9.90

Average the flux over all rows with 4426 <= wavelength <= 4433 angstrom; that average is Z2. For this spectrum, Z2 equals 19.8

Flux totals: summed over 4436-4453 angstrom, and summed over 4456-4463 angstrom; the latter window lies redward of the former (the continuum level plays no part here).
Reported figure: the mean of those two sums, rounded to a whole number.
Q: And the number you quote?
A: 98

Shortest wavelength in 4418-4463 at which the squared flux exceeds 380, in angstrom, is 4422.0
